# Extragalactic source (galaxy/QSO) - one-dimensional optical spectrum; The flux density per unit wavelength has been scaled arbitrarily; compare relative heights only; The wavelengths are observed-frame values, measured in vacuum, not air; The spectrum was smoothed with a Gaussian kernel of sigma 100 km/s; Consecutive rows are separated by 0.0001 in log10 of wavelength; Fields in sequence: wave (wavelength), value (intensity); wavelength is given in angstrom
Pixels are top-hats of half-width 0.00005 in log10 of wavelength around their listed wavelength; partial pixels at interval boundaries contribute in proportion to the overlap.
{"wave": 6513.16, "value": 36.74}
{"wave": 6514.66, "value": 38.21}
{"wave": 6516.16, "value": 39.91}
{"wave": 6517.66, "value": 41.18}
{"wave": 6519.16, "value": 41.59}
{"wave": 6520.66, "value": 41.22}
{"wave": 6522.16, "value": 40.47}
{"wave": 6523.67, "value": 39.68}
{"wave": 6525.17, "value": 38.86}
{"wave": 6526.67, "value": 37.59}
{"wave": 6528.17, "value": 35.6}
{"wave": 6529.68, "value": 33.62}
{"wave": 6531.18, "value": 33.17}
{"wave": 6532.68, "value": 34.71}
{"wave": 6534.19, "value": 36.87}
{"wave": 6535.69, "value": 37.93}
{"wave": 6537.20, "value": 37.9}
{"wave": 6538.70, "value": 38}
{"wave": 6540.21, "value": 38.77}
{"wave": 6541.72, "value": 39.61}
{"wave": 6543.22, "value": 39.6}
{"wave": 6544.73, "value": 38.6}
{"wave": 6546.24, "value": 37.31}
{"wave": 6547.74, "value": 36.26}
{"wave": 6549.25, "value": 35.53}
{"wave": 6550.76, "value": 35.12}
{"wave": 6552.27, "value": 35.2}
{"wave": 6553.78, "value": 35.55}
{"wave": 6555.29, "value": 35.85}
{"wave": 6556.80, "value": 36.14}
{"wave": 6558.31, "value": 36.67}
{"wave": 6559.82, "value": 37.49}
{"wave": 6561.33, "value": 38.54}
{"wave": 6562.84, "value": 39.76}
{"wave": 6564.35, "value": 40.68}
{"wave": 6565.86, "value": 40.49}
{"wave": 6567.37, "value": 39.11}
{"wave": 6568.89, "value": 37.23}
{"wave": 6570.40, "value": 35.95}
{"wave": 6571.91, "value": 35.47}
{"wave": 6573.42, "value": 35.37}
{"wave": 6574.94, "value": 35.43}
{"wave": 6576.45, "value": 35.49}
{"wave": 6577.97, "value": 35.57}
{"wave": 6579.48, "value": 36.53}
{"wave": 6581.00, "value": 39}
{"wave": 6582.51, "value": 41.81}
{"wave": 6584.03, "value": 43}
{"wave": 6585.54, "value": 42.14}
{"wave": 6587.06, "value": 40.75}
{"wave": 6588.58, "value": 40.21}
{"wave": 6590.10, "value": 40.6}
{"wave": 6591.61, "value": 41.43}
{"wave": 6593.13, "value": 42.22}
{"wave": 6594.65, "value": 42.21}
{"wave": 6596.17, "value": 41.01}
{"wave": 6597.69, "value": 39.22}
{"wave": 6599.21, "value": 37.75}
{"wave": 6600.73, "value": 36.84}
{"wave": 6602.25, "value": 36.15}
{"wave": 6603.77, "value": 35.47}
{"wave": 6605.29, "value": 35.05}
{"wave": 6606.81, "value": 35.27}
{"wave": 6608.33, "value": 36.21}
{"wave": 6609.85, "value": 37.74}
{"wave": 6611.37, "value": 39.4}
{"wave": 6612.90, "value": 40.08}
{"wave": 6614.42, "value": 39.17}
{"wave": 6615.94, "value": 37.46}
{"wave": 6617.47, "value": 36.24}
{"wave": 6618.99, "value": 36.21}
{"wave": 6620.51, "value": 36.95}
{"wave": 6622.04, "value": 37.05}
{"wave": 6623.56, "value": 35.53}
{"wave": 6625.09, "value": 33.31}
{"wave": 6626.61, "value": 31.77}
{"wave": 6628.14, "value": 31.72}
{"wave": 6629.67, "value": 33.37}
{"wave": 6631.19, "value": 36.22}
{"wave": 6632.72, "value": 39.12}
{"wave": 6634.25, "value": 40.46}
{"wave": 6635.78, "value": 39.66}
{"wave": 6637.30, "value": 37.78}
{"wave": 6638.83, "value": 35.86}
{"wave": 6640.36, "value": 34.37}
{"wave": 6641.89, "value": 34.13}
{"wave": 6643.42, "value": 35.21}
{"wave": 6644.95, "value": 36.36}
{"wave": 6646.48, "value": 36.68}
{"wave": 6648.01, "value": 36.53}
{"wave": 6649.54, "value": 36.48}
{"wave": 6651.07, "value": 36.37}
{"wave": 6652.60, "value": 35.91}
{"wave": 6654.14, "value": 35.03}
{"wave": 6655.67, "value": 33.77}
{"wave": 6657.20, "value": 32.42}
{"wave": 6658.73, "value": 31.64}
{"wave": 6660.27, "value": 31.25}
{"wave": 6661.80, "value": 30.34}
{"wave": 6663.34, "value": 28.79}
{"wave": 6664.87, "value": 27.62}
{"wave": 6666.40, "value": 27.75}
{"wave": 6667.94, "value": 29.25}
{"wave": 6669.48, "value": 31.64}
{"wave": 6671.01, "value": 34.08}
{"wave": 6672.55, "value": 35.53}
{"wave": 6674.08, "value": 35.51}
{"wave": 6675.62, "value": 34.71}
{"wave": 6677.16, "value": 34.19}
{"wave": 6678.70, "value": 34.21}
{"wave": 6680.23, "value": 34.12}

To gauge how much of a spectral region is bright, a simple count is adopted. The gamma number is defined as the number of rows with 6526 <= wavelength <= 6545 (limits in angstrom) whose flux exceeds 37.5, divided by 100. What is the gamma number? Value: 0.080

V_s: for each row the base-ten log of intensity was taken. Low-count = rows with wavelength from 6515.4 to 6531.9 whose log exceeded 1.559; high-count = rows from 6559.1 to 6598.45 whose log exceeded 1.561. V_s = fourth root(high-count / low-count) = 1.26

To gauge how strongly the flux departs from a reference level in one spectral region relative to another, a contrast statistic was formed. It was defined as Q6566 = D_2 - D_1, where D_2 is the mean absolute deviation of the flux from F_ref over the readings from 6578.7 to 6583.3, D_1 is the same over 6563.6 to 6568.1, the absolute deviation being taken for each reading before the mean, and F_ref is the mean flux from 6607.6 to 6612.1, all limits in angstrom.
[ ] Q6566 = -0.1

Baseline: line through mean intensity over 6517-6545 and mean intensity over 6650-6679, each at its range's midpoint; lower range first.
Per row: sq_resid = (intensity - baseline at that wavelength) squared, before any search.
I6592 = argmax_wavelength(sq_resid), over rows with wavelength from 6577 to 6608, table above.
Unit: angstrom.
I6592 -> 6584.03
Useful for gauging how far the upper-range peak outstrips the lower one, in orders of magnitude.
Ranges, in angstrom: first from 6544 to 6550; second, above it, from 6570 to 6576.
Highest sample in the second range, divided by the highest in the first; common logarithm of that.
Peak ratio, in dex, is -0.031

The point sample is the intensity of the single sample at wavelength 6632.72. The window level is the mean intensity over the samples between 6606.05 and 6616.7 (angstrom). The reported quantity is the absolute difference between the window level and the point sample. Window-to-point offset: 1.2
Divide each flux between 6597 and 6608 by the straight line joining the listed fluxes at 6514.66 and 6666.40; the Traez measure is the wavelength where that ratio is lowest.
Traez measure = 6605.29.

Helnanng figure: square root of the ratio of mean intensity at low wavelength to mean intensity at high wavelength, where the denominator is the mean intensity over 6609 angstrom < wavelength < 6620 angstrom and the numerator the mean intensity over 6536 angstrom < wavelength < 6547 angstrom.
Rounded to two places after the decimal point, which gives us 1.01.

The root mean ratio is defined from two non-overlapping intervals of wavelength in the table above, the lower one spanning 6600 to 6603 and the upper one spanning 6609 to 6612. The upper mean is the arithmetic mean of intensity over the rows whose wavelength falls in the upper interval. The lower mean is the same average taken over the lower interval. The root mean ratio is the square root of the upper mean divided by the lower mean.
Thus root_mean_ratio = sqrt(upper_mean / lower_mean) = 1.03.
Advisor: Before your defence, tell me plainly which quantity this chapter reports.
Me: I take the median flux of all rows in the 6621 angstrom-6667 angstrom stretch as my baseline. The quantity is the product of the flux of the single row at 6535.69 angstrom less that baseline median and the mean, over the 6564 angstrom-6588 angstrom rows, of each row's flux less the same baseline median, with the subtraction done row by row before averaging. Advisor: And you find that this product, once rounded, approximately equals 9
